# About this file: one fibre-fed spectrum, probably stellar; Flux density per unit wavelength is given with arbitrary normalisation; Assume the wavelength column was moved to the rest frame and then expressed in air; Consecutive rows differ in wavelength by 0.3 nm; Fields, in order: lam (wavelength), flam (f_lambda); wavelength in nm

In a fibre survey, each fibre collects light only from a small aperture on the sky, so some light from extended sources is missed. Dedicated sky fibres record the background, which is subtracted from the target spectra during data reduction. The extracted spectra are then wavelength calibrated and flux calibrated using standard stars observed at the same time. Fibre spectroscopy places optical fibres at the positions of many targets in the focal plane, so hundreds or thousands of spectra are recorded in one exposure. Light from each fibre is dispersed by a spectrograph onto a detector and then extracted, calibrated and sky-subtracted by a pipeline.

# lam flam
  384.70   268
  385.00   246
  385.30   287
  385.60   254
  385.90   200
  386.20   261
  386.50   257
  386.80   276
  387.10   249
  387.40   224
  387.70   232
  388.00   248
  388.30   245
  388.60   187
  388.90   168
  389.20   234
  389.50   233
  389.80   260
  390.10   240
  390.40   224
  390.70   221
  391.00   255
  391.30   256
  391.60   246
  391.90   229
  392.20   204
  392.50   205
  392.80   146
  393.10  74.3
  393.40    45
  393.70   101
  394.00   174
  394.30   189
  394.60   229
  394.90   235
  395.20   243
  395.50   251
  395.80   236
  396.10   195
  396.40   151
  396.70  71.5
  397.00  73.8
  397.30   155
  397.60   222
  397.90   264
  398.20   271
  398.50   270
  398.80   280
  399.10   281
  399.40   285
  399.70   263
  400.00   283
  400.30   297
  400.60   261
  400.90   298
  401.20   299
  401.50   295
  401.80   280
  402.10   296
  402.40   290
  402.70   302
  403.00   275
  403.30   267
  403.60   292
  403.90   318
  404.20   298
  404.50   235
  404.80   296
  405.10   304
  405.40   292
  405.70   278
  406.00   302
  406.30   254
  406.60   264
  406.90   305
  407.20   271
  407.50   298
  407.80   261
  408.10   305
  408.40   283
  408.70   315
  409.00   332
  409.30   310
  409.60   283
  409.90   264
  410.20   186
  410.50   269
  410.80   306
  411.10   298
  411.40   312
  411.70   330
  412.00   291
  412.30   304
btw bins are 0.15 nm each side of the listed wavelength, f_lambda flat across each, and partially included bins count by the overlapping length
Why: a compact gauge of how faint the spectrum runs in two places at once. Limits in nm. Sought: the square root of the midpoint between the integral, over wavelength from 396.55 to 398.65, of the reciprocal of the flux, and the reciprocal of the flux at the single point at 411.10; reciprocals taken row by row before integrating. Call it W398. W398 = 0.096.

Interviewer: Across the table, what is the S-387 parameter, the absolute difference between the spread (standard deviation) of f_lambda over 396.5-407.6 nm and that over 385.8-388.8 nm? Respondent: 28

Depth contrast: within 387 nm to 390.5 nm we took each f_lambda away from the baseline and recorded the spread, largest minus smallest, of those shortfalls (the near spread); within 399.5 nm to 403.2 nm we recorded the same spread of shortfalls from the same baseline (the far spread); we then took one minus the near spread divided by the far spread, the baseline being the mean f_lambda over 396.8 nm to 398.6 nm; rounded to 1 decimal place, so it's -1.2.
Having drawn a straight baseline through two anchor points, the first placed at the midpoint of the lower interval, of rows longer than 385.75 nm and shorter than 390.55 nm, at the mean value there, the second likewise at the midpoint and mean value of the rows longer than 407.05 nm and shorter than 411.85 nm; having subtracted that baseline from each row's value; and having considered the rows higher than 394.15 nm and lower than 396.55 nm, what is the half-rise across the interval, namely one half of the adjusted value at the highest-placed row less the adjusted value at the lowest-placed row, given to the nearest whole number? -22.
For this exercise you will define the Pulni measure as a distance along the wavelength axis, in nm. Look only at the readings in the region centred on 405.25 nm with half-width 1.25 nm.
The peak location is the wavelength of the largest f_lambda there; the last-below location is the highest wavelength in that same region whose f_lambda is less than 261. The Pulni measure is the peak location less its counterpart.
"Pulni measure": -1.20 nm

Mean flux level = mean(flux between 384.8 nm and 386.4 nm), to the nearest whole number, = 250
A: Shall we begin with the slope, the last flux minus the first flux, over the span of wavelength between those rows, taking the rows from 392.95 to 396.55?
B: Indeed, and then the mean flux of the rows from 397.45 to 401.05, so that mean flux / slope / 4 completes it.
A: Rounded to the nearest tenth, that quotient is 2.9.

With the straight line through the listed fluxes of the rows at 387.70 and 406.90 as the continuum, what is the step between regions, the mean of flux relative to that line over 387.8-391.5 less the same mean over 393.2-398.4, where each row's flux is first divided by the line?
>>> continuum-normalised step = 0.27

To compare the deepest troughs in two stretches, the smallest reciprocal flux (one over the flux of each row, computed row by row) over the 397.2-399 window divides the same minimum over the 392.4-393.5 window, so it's 1.37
